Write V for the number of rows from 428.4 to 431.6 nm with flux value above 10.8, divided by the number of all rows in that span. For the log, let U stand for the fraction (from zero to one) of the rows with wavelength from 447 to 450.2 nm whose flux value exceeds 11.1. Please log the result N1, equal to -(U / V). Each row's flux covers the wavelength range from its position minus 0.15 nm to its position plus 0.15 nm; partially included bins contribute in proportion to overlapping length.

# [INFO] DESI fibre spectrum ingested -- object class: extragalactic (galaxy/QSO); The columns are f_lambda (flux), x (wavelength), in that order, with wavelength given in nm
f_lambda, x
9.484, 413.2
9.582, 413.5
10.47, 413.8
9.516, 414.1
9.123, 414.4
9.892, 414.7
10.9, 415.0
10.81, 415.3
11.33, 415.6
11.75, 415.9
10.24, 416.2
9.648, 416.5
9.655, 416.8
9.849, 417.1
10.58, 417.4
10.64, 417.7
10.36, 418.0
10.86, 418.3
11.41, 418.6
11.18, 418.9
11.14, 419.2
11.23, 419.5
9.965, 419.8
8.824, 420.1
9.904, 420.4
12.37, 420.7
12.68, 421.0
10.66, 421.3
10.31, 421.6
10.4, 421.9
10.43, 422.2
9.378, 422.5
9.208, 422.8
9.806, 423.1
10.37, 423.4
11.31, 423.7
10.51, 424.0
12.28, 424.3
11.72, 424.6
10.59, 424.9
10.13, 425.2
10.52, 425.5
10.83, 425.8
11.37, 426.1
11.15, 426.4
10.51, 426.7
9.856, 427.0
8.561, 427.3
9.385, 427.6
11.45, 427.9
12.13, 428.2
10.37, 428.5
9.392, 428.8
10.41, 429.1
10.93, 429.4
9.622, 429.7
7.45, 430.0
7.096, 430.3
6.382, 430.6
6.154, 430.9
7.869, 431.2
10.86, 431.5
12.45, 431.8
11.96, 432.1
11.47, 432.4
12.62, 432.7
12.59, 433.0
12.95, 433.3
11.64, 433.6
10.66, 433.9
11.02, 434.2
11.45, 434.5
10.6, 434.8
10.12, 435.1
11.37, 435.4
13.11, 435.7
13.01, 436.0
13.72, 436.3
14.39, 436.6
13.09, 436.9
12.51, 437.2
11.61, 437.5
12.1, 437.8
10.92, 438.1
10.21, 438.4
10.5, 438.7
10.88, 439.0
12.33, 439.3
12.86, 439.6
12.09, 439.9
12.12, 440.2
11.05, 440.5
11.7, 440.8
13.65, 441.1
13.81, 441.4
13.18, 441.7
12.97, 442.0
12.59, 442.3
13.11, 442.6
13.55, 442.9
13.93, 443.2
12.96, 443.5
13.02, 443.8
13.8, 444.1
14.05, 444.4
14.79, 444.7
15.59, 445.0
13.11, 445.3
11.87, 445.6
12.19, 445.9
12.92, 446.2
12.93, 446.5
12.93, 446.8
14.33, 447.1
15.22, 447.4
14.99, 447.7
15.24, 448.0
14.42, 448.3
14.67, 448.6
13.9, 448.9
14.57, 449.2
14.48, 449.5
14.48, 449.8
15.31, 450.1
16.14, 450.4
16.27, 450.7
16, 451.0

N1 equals -5.5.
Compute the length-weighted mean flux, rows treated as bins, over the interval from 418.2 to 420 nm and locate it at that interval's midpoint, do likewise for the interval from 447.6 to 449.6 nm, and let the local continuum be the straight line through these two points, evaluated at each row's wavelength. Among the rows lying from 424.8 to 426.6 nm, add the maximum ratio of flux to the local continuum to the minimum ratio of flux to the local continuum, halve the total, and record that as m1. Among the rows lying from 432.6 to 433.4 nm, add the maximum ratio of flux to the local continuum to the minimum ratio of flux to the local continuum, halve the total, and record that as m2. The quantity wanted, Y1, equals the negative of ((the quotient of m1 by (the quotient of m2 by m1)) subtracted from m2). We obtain -0.18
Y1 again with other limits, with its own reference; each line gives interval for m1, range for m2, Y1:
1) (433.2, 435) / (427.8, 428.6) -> -0.02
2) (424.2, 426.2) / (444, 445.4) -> -0.09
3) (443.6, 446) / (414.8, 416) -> -0.21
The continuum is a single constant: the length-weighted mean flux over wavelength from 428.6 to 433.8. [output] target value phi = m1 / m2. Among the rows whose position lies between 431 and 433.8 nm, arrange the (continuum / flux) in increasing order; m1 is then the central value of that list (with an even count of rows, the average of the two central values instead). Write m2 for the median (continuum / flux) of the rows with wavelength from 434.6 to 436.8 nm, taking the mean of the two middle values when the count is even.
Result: 1.09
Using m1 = 0.85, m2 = 0.78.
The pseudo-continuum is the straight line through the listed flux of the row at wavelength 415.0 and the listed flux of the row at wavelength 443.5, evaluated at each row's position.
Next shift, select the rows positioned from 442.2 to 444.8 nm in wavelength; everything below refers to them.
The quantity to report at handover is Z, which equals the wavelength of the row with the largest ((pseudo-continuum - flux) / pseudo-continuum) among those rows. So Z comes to 442.3 nm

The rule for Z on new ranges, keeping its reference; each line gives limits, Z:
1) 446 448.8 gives 446.8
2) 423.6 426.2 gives 425.2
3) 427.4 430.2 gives 430.0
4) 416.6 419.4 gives 416.8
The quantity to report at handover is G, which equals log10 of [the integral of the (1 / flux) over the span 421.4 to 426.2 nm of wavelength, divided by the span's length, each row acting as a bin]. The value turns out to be -1.022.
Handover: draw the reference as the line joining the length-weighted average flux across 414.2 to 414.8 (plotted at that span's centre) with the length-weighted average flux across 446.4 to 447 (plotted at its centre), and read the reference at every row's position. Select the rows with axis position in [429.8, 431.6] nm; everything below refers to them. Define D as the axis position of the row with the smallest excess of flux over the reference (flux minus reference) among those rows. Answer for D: 430.9 nm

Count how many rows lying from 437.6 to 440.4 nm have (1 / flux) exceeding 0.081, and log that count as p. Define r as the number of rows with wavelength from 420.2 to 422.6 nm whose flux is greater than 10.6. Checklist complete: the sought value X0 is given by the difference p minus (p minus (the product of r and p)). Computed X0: 24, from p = 8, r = 3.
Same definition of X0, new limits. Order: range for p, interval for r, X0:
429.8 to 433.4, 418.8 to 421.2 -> 40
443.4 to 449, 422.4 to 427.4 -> 12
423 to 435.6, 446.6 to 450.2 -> 456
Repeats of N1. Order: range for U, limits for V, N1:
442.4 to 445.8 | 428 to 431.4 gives -5.5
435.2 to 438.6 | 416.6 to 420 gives -1.8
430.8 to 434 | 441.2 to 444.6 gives -0.6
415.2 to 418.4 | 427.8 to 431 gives -0.7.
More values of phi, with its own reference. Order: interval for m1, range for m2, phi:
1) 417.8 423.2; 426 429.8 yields 1.00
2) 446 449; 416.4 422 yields 0.74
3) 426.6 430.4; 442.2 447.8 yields 1.33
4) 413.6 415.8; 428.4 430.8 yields 0.91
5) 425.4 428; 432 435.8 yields 1.09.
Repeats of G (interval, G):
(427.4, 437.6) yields -1.019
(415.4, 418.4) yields -1.019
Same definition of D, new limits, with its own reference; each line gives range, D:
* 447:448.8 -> 448.3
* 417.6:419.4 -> 418.0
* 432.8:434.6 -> 433.9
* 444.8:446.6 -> 445.6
